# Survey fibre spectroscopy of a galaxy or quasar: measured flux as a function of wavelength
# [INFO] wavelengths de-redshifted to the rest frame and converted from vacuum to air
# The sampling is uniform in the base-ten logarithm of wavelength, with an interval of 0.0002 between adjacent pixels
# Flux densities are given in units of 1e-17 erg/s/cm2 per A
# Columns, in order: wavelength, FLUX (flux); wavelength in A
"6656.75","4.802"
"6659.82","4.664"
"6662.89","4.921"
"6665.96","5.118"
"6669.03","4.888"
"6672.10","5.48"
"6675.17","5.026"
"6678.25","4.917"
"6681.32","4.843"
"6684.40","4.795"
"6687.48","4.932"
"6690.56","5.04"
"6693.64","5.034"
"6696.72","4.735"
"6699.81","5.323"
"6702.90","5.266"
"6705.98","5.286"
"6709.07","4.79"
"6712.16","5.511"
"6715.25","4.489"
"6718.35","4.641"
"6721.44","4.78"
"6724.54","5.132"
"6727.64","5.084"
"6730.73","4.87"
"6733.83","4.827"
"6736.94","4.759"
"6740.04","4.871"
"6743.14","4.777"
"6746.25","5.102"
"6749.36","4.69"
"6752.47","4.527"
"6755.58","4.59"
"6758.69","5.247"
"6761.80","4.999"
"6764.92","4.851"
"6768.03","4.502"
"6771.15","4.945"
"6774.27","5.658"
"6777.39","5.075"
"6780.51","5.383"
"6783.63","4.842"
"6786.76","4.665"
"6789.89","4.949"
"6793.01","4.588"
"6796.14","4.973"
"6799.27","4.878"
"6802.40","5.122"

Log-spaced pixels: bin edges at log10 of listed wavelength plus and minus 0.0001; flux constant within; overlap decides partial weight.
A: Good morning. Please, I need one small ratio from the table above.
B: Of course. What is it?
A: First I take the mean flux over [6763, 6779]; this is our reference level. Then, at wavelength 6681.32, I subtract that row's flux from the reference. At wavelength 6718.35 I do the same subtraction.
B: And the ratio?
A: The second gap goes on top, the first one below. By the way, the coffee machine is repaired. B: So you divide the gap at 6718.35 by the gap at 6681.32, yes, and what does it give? 2.2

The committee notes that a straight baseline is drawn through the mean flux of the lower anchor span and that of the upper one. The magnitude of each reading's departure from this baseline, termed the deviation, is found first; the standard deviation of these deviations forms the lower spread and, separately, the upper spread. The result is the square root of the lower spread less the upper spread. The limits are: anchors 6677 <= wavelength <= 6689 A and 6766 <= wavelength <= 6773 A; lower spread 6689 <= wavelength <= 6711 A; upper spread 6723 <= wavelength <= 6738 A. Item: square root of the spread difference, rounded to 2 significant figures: 0.19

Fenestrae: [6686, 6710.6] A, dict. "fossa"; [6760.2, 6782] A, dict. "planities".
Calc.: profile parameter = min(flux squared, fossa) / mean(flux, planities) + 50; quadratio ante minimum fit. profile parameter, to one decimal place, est 54.4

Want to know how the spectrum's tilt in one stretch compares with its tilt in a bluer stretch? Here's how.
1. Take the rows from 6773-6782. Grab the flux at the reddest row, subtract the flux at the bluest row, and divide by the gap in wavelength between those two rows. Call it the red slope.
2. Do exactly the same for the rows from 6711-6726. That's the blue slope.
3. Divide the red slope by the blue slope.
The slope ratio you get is 1.4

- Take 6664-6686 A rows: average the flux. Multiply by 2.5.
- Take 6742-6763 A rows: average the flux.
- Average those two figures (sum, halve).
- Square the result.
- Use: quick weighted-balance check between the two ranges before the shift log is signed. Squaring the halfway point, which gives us 75.4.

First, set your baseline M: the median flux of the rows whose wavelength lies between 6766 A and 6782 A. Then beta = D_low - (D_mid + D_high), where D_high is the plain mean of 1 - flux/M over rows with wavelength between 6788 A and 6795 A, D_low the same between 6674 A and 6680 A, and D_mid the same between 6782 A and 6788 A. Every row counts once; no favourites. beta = -0.10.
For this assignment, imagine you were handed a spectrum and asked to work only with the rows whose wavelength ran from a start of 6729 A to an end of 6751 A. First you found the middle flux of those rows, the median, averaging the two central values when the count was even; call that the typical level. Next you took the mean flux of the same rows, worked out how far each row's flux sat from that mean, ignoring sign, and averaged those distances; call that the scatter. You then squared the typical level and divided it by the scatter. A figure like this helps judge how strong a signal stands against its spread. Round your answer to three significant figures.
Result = 258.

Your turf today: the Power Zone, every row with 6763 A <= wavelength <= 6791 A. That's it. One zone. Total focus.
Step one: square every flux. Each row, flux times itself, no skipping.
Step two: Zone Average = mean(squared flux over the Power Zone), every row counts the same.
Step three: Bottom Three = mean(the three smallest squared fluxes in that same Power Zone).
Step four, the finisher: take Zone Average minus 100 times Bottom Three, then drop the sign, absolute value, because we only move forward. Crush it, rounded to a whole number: 2158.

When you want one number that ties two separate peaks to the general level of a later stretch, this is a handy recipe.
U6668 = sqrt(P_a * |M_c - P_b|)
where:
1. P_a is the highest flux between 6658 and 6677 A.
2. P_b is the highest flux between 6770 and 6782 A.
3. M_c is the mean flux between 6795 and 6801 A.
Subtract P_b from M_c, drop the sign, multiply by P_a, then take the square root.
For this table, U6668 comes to 2.00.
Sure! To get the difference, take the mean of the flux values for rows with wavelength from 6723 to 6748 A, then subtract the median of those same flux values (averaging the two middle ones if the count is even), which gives 0.06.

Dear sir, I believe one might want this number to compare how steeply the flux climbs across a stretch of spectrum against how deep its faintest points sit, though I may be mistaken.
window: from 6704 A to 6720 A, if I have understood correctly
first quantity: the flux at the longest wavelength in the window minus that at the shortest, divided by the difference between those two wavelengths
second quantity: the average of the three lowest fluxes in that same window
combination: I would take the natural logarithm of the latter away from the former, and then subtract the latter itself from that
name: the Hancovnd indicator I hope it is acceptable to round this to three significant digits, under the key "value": -6.23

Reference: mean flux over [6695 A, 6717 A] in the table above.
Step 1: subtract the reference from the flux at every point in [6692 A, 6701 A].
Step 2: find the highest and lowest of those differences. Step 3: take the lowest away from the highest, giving 0.59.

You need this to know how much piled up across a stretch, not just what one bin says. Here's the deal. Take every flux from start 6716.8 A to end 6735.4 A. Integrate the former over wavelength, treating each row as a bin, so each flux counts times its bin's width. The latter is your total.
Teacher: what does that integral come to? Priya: 90.9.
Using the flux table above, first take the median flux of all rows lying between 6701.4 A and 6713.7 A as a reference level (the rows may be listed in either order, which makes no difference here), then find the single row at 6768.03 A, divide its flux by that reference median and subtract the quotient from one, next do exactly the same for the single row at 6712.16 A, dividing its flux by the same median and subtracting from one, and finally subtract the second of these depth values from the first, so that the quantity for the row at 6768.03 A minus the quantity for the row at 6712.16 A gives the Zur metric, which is 0.19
